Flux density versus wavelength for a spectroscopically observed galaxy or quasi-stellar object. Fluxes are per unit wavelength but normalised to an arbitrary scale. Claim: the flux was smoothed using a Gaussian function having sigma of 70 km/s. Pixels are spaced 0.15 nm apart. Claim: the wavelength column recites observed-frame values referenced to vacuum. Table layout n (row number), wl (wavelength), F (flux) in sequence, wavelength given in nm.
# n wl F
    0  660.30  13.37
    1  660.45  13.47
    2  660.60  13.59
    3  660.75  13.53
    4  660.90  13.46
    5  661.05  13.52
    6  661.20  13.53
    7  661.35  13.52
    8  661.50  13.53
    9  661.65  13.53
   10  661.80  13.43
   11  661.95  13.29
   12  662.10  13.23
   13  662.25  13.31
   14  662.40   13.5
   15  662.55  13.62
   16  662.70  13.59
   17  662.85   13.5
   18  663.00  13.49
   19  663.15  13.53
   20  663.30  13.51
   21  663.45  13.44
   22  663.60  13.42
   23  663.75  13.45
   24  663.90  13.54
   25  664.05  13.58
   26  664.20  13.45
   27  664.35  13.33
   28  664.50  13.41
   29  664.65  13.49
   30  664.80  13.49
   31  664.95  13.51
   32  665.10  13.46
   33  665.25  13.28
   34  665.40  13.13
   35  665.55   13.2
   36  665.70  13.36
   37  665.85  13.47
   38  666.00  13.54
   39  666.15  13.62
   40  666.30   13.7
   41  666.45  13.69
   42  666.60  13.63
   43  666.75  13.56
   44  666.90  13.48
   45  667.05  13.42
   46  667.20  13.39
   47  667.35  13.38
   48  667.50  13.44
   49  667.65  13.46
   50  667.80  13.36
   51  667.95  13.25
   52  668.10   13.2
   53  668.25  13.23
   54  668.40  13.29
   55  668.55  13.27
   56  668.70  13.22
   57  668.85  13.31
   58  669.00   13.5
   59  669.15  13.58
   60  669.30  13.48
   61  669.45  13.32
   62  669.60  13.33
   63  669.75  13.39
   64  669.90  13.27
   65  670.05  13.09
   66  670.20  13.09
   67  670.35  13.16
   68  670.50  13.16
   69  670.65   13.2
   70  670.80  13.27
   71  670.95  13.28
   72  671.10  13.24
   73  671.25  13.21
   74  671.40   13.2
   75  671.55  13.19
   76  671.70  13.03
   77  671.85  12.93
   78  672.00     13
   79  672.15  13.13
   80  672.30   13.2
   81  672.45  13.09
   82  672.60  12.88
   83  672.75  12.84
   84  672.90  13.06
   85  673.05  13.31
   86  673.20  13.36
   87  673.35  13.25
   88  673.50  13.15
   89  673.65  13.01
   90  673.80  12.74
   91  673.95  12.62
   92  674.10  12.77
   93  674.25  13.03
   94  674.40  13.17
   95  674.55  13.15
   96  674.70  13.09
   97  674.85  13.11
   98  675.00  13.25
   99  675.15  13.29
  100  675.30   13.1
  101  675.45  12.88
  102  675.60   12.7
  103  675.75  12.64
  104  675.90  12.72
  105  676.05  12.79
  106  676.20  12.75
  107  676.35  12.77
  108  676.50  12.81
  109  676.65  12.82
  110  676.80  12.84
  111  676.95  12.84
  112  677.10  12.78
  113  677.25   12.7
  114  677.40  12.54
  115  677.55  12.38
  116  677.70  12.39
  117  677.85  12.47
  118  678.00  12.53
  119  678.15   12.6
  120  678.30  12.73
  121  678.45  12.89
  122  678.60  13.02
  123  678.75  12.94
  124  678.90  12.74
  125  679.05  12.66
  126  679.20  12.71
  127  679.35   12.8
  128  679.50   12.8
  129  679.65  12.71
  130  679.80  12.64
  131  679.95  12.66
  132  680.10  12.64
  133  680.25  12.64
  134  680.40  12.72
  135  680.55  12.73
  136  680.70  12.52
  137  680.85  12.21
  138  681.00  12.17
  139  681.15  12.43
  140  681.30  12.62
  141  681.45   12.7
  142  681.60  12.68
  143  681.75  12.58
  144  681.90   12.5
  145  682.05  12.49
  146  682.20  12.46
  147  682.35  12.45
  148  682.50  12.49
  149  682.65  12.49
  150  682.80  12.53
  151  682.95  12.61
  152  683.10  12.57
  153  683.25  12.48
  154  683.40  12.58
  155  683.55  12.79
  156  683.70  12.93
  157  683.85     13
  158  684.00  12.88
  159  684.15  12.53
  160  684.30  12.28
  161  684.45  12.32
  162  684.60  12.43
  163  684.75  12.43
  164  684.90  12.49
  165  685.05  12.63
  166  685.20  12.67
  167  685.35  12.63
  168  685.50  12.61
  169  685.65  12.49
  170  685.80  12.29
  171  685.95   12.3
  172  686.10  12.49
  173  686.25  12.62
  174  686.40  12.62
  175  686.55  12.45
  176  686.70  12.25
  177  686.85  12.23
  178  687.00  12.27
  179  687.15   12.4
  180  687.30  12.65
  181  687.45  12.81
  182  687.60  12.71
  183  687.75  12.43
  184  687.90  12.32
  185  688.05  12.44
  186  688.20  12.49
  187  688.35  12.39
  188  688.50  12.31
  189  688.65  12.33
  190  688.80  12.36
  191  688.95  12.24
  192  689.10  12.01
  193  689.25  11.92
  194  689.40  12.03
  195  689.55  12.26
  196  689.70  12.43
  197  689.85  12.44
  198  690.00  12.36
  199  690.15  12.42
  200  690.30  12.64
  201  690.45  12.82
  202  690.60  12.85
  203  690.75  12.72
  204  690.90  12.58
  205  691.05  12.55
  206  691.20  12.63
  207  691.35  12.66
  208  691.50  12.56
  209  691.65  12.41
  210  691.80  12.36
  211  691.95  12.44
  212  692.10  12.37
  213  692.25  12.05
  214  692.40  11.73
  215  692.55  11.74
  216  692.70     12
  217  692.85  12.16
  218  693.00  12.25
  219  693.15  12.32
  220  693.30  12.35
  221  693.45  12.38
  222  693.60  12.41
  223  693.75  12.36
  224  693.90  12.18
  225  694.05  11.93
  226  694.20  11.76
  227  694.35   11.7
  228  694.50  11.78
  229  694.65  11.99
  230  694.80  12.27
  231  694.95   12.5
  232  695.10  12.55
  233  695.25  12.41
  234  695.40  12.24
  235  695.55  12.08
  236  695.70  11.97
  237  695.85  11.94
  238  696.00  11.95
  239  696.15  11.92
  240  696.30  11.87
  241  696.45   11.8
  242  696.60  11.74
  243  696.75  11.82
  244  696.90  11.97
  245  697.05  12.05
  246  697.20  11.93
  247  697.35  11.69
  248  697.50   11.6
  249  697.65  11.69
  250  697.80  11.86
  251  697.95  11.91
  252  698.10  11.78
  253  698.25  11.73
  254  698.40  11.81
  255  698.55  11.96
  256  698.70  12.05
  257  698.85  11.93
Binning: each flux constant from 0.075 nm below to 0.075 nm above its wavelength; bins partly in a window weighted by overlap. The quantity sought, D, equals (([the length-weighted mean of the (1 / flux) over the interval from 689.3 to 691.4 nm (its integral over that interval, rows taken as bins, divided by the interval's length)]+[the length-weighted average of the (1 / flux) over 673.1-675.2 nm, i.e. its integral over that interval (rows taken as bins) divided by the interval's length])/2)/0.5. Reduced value 0.156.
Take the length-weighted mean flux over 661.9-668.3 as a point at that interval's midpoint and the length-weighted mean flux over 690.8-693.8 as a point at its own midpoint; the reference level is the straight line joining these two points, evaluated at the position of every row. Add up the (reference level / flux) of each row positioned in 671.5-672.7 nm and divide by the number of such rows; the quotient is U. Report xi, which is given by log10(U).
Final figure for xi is 0.0033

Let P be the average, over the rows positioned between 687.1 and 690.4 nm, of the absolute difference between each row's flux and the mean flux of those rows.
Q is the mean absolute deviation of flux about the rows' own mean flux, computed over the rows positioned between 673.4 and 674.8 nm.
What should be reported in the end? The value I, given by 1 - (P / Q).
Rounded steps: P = 0.152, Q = 0.17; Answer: 0.1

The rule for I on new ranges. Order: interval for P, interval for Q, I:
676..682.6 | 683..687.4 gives 0.1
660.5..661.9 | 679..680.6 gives 0.3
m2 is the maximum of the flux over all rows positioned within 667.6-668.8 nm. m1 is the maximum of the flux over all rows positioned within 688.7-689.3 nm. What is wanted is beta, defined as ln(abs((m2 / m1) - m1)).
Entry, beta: 2.42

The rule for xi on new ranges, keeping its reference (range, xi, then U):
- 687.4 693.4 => 0.0011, 1.00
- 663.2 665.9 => 0.0015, 1.00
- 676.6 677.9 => 0.0103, 1.02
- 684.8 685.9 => 0.0022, 1.00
